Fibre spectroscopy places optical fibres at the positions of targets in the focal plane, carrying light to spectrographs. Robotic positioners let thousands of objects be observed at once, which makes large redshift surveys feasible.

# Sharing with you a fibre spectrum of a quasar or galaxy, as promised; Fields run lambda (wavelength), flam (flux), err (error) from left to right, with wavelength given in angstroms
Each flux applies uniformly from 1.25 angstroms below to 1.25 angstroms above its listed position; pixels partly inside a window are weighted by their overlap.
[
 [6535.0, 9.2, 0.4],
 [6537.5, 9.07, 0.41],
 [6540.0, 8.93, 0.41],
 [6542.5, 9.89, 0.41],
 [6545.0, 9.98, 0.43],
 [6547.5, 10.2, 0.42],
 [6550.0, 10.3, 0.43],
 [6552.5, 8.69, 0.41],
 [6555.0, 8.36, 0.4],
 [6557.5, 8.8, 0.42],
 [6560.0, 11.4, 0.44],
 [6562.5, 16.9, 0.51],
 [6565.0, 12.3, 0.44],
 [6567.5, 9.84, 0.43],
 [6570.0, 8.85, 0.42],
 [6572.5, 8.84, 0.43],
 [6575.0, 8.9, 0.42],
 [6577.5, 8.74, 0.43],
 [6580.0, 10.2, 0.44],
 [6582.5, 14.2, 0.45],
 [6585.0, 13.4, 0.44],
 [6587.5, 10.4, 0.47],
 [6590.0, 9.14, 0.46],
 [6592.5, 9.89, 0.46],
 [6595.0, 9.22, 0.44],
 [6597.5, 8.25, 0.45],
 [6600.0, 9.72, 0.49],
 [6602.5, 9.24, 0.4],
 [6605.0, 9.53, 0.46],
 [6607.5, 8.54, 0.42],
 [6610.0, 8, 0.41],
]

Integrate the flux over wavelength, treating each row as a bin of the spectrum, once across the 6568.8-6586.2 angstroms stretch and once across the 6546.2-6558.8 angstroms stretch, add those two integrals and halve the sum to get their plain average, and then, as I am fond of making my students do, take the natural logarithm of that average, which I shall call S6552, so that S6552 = 5.01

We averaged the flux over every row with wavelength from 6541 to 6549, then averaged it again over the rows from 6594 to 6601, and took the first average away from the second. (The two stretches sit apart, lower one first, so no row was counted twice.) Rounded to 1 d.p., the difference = -1.0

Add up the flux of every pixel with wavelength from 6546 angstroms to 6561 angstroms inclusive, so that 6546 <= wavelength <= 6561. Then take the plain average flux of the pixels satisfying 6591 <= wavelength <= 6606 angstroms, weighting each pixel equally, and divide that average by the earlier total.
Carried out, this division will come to 0.161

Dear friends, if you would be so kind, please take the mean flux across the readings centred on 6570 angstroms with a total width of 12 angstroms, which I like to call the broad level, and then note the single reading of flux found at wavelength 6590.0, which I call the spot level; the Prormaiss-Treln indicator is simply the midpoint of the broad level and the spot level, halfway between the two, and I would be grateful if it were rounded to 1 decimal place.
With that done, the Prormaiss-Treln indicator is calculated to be 9.4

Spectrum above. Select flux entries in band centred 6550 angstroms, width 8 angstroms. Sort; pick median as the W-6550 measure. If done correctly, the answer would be 10.2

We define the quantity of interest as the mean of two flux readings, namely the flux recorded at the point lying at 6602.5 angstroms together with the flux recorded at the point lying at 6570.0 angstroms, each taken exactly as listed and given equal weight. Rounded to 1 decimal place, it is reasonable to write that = 9.0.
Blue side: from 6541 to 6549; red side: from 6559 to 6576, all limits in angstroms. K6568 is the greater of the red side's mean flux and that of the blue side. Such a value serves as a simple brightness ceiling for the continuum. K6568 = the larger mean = 11.0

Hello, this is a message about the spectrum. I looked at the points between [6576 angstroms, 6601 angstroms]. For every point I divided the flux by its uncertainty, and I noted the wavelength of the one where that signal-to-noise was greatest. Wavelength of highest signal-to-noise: 6582.5 angstroms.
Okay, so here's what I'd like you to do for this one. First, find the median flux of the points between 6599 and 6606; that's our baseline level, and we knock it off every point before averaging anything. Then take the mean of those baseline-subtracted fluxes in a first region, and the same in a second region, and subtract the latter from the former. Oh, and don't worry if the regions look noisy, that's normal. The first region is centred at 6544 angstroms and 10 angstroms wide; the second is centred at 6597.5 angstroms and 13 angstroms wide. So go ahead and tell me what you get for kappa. 0.5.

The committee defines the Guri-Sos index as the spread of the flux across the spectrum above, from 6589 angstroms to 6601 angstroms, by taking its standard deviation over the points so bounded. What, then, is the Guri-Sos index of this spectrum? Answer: 0.6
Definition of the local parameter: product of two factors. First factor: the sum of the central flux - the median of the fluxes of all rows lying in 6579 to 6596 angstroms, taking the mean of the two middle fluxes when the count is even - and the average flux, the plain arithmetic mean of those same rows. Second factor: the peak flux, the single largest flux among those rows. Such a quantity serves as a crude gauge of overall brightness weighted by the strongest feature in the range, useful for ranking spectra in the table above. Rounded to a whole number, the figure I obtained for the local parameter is 300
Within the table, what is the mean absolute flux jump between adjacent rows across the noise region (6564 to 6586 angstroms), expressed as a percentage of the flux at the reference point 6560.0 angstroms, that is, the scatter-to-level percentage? 10.9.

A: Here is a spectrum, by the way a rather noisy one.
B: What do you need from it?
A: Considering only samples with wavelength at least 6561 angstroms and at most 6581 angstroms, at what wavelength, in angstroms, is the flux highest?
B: 6562.5 angstroms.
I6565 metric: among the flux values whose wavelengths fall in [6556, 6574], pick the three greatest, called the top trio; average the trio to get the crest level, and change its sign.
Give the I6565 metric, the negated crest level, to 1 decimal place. -13.5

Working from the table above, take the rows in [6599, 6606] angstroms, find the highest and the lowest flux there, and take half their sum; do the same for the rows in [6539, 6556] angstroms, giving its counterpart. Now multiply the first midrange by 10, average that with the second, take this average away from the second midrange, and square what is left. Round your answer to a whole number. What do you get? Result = 1826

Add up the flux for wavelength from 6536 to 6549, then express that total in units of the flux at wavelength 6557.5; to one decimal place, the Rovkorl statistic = 5.5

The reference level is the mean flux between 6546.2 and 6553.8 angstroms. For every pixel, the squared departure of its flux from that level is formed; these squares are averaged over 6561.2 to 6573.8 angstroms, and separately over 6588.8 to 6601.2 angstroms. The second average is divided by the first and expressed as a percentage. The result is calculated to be 5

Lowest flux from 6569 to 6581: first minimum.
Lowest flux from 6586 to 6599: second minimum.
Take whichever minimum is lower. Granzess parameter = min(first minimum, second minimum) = 8.25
